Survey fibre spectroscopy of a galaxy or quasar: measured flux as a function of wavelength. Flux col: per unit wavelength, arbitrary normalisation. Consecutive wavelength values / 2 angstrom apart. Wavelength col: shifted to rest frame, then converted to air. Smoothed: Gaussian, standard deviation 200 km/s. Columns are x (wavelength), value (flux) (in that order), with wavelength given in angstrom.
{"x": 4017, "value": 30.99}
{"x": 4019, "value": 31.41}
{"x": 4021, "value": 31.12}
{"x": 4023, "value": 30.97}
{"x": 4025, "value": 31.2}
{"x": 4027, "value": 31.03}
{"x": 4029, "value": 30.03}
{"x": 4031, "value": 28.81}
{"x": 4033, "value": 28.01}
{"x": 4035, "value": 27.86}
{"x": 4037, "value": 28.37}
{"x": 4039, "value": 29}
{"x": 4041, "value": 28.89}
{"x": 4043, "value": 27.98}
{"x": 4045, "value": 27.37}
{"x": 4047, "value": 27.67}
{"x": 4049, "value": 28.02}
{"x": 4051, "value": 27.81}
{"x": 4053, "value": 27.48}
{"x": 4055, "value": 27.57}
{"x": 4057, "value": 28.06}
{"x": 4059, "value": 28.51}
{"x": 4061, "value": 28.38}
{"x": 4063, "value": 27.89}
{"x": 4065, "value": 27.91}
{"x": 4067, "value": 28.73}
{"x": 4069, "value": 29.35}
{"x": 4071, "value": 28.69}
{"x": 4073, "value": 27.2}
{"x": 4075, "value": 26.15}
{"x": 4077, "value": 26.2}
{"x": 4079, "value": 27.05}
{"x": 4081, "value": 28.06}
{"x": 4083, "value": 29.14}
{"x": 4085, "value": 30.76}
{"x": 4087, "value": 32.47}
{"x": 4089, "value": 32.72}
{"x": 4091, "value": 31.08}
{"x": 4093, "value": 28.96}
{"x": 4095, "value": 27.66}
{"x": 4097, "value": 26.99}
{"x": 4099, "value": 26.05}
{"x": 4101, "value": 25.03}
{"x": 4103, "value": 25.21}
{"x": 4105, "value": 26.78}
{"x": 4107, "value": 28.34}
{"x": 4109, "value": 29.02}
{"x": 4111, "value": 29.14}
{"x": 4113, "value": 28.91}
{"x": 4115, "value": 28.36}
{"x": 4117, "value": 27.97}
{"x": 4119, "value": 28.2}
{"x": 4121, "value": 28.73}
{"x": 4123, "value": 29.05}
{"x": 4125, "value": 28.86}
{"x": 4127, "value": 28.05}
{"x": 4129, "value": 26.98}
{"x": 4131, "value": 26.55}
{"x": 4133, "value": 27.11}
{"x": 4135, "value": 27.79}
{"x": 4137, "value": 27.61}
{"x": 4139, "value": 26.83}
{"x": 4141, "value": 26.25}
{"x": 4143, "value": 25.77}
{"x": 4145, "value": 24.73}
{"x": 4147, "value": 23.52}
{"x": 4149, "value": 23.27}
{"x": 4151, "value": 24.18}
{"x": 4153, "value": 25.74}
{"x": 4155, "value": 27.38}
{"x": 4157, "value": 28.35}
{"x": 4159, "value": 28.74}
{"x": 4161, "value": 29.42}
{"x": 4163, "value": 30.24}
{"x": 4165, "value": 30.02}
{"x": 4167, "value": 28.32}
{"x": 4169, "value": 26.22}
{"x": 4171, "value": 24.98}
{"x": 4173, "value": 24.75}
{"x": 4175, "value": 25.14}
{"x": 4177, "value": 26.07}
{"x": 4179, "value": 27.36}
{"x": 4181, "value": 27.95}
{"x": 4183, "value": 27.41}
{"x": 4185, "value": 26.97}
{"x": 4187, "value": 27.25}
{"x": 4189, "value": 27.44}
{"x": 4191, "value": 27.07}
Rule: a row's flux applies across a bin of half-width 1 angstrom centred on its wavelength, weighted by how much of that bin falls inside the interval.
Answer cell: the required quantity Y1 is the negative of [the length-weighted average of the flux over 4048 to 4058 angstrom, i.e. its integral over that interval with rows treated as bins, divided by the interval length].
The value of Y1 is -27.8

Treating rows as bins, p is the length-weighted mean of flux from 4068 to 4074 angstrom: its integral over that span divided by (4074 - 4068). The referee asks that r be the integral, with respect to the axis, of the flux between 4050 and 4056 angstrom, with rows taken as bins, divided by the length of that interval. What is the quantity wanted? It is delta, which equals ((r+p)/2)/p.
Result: 0.99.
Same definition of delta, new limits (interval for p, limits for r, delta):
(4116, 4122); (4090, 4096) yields 1.02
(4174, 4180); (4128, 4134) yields 1.01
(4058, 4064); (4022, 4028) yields 1.05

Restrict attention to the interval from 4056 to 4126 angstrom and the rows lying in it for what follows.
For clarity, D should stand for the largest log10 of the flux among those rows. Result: 1.51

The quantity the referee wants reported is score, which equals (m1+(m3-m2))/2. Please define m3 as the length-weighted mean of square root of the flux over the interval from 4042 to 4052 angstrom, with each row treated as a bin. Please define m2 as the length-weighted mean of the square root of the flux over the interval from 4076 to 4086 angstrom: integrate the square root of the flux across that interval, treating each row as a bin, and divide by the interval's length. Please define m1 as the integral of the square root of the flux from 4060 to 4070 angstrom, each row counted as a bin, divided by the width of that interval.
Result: 2.65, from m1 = 5.33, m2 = 5.3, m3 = 5.27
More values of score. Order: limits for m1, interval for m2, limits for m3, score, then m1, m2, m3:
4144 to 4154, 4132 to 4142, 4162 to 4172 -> 2.50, 4.93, 5.2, 5.28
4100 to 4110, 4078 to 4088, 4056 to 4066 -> 2.53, 5.18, 5.4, 5.31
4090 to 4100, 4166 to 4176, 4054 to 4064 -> 2.76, 5.30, 5.1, 5.30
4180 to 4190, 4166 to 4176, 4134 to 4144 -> 2.67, 5.23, 5.1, 5.18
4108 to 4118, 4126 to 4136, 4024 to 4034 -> 2.80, 5.36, 5.2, 5.46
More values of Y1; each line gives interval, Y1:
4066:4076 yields -28.0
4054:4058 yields -27.8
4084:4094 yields -31.2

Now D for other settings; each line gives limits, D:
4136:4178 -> 1.48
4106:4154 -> 1.46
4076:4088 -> 1.51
